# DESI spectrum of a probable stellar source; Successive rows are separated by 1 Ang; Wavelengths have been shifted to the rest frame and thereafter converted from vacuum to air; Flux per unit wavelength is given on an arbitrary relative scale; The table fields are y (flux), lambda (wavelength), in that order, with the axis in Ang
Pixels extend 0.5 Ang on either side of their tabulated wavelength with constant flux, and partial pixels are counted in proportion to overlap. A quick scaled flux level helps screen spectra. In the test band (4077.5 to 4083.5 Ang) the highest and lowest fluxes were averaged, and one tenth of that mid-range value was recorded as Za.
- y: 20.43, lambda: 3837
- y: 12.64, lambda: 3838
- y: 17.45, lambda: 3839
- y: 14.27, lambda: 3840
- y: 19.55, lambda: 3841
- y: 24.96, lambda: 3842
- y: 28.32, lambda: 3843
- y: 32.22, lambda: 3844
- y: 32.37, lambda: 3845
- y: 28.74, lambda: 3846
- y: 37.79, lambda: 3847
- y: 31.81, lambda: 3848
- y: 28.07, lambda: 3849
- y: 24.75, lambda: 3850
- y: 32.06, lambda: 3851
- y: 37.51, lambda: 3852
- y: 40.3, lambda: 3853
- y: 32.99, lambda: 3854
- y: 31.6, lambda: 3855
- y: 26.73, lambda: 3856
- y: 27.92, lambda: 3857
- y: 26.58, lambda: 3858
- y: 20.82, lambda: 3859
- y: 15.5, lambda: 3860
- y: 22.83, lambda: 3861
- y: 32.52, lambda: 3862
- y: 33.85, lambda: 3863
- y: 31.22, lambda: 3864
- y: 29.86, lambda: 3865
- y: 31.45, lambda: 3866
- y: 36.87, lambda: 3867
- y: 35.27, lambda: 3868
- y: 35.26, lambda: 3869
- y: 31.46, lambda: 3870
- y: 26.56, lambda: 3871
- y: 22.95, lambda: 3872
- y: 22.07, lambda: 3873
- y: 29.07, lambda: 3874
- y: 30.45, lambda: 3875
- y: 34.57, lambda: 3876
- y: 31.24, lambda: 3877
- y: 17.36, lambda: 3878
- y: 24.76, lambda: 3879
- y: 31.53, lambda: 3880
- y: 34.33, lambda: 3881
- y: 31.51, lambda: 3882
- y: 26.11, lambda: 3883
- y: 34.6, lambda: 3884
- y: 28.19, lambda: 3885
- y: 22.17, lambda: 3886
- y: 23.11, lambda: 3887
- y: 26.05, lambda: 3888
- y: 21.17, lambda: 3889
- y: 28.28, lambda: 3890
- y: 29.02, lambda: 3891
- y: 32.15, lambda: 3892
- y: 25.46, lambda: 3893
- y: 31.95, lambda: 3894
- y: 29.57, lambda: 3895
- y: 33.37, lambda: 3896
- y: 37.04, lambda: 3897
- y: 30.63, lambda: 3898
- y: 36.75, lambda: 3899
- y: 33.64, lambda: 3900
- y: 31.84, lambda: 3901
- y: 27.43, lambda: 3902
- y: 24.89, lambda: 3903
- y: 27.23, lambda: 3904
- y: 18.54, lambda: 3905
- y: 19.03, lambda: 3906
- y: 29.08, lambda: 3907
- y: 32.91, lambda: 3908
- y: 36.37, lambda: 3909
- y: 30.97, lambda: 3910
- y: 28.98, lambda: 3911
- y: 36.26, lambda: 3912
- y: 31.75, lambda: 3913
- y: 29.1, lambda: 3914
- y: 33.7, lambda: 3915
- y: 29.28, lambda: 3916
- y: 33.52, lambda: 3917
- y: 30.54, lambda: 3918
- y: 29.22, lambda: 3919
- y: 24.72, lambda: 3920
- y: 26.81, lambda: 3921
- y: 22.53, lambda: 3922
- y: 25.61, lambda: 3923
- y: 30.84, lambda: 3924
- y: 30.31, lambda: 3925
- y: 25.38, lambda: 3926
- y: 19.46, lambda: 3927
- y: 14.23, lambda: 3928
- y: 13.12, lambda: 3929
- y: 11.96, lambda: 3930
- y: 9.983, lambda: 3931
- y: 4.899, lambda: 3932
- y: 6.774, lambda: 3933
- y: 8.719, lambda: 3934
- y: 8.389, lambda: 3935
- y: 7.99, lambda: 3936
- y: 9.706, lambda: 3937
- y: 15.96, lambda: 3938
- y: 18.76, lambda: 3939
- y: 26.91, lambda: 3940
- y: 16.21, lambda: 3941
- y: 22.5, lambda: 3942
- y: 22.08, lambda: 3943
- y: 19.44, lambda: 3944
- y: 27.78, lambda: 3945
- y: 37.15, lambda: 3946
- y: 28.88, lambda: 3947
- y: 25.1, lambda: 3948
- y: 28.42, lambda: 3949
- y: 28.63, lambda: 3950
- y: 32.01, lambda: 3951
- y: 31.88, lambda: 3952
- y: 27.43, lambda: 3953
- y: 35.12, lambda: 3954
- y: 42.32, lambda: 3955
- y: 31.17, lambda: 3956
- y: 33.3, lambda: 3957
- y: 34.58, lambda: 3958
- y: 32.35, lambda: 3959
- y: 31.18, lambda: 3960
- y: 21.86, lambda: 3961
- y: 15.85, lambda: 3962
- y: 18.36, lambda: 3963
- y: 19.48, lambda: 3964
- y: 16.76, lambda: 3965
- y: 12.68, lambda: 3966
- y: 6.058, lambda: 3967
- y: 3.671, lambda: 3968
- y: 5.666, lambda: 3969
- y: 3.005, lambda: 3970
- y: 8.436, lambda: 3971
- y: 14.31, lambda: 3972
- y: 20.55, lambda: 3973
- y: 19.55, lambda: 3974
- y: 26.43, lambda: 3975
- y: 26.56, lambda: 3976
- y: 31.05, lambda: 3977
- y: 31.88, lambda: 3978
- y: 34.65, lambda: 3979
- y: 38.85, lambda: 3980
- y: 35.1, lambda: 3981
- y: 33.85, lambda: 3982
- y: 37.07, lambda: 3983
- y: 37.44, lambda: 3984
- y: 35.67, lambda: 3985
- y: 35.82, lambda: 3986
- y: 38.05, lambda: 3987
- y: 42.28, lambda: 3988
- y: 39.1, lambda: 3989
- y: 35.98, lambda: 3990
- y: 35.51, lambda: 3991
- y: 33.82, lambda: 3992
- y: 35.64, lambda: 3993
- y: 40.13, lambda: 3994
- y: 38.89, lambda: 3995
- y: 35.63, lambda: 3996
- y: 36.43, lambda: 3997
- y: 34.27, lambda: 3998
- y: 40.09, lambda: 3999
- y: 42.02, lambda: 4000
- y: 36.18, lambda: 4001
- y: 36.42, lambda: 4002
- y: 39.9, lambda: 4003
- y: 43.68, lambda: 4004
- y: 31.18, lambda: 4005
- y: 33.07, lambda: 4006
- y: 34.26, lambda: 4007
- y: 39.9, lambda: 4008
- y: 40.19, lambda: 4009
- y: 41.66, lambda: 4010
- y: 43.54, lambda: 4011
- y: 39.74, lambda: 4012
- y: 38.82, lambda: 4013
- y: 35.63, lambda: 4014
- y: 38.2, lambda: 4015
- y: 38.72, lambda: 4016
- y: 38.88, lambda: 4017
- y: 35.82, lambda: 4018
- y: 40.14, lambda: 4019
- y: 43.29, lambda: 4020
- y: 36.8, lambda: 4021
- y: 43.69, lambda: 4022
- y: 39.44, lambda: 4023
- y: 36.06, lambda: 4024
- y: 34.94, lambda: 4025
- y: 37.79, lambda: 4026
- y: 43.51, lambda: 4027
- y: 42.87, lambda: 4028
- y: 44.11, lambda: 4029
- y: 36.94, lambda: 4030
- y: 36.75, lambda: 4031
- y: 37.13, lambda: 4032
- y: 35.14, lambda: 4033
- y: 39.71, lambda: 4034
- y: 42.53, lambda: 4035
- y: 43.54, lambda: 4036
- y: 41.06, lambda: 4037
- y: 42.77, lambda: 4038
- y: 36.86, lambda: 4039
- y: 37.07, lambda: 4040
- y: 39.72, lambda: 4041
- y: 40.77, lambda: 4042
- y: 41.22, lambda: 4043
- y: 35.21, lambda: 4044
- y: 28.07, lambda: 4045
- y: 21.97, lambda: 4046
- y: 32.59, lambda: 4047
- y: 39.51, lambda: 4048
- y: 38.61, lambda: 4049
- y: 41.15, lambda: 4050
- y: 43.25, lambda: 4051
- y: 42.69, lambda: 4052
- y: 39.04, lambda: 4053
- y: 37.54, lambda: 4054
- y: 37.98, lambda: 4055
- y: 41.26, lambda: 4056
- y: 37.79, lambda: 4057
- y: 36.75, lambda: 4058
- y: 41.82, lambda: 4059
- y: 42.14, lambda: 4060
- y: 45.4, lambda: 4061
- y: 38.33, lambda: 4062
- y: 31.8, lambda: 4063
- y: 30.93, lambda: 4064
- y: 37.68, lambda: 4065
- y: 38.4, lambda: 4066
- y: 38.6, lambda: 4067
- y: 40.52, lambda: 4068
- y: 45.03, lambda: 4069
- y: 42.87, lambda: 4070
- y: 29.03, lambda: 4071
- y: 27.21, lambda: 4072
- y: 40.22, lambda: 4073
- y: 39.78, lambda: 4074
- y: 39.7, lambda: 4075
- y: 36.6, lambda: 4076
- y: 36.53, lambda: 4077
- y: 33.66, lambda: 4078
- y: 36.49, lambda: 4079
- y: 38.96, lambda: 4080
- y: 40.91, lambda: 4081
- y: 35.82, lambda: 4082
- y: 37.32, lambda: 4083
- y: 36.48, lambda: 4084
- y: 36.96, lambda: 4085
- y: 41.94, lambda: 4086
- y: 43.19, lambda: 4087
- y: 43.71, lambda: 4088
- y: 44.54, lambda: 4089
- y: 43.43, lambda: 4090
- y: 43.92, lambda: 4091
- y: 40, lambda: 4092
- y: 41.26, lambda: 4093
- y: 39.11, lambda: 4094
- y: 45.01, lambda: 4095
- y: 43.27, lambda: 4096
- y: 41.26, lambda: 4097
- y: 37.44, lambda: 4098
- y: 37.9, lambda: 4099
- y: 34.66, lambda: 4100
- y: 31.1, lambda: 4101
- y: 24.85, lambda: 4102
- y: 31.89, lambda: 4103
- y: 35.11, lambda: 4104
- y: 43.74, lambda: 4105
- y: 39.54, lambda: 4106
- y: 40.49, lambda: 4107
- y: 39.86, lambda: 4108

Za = 3.73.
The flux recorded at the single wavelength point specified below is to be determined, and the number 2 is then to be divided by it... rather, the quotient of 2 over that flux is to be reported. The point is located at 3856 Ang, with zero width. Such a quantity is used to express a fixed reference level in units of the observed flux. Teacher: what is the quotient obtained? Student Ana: 0.07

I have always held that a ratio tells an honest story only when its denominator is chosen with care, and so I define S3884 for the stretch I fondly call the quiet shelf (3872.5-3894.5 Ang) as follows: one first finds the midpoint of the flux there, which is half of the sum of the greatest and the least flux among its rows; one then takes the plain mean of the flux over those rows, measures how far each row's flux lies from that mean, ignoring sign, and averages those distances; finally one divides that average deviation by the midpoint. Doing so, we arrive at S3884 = 0.152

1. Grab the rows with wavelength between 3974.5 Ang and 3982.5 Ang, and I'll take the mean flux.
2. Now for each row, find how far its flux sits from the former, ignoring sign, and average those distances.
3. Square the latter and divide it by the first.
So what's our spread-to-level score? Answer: 0.34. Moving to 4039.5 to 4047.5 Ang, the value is 0.80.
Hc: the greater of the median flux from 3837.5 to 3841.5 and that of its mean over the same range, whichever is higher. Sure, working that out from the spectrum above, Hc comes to 16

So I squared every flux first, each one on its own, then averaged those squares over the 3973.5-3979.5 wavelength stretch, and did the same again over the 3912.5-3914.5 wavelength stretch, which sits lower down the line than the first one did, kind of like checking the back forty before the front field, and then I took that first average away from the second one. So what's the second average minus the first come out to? 100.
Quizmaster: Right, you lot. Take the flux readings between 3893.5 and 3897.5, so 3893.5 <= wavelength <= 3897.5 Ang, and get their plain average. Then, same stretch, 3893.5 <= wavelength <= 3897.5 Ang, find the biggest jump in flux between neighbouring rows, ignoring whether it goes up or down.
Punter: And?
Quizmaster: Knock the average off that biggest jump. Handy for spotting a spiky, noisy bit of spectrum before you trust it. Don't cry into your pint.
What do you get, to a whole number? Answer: -29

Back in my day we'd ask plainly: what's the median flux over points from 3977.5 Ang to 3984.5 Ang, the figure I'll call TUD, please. 35.1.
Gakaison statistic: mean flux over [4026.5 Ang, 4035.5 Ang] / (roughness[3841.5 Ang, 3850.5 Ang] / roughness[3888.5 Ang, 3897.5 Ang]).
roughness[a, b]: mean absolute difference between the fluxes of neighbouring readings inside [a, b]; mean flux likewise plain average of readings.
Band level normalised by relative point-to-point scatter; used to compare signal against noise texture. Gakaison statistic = 41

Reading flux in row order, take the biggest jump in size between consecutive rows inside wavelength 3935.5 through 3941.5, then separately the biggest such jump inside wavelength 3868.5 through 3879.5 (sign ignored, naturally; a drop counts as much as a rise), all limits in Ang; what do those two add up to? 25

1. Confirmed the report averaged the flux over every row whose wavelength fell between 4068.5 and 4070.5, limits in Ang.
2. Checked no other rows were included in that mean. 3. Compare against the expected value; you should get 44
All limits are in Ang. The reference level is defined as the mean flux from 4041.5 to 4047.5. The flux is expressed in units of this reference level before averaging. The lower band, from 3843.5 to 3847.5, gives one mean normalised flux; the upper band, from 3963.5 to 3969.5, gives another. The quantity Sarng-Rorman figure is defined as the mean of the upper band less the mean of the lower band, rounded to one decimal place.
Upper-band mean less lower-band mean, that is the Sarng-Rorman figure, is -0.7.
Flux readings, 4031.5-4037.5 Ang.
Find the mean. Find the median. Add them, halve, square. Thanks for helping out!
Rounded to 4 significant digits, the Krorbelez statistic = 1609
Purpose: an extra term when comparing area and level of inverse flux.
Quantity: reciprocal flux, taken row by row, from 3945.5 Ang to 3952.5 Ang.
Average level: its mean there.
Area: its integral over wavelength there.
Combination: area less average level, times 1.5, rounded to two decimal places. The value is 0.30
